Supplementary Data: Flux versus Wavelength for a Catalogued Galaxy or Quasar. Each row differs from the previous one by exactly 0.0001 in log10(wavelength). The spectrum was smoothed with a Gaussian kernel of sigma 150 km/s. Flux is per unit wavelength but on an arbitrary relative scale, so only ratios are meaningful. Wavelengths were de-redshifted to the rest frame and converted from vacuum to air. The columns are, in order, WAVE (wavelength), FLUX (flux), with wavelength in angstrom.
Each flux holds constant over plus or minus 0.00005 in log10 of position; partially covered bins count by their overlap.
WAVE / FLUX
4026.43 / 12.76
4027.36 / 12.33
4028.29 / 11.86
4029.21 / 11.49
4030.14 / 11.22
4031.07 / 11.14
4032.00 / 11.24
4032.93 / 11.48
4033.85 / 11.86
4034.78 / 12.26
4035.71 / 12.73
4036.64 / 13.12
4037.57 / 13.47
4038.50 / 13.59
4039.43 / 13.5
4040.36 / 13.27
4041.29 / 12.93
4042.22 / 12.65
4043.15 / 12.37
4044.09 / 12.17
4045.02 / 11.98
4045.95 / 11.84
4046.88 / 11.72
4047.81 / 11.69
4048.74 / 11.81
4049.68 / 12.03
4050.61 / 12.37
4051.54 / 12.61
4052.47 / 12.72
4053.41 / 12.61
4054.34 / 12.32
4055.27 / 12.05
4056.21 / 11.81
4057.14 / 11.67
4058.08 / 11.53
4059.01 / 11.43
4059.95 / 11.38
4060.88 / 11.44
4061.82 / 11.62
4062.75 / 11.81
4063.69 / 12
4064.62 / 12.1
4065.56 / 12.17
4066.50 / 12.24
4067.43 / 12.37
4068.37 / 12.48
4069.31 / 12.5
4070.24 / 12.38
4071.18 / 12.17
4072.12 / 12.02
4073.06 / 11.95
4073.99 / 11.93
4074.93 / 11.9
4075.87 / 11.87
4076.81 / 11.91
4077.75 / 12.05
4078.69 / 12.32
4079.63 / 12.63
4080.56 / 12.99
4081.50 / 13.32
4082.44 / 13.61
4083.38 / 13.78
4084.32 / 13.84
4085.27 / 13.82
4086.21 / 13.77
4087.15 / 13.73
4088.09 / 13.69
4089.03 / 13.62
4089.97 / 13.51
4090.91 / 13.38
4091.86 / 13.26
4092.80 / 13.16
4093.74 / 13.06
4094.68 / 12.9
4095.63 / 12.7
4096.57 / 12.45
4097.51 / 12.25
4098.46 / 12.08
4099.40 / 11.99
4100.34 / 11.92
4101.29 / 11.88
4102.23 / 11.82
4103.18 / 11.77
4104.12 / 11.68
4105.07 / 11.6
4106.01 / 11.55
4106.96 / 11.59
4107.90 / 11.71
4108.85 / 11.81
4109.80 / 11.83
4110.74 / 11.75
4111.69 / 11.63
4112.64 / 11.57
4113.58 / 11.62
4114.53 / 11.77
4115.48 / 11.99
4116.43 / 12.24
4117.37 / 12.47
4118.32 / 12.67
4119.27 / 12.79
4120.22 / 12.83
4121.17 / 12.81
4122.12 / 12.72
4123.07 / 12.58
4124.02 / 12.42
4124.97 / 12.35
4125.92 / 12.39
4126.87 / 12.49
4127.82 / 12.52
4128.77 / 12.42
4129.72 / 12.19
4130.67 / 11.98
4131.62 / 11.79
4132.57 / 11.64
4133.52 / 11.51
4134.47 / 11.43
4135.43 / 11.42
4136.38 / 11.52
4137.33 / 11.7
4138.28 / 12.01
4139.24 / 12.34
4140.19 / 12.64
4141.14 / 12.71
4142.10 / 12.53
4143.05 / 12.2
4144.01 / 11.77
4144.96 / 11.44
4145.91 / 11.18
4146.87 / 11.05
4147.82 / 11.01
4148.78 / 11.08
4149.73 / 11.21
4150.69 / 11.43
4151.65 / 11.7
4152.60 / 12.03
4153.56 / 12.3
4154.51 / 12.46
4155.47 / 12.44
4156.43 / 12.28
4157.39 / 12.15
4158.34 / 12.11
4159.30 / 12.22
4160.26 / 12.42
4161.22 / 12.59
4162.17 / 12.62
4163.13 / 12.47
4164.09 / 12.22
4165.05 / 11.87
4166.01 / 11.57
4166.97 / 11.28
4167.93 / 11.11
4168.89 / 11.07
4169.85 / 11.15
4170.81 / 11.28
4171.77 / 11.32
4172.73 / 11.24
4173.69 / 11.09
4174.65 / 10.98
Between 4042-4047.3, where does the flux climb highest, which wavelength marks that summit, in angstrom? 4042.22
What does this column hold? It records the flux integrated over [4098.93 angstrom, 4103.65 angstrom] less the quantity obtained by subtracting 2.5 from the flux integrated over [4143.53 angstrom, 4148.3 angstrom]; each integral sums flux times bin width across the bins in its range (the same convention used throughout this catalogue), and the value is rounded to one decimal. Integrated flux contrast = 4.7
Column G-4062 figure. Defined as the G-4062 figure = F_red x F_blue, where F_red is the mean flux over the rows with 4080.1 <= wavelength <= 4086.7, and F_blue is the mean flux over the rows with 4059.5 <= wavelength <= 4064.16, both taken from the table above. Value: 158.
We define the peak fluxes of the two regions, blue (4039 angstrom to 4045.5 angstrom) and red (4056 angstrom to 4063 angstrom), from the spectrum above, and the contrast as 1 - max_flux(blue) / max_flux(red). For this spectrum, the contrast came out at -0.14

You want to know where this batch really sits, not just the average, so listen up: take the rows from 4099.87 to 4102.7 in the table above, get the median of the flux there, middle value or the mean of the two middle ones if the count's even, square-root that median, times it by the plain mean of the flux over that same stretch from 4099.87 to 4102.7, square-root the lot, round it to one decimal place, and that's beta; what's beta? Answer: 6.4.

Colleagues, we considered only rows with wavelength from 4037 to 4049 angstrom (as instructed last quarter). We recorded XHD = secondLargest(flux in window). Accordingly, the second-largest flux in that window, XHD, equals 13.5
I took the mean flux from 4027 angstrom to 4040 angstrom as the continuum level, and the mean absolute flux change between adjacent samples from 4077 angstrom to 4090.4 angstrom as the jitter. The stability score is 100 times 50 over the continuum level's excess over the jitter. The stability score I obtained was 414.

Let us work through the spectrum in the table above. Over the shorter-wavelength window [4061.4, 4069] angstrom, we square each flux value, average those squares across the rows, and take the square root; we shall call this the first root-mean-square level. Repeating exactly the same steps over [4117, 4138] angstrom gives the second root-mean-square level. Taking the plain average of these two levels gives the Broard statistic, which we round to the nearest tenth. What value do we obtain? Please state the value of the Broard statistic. 12.2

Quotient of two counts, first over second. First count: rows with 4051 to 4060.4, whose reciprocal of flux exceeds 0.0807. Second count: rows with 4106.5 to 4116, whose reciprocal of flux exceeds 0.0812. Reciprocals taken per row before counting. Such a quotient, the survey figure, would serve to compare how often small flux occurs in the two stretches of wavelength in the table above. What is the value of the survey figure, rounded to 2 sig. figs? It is 0.70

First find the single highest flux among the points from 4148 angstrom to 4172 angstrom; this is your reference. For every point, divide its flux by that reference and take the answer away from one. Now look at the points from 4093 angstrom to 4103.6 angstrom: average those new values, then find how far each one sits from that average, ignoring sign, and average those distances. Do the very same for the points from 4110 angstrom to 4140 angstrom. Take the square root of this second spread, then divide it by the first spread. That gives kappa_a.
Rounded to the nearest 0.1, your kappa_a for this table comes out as 6.0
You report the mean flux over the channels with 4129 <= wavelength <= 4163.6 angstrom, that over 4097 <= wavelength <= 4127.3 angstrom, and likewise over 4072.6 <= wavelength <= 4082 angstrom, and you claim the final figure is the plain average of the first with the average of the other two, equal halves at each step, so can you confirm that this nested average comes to 12.1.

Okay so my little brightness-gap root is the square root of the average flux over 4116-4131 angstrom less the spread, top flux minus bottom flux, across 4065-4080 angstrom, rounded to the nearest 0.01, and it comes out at 3.43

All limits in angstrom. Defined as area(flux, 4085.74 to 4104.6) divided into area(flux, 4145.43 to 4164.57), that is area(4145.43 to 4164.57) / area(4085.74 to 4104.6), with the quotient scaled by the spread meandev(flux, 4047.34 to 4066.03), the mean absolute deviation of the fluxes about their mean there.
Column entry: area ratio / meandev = 2.8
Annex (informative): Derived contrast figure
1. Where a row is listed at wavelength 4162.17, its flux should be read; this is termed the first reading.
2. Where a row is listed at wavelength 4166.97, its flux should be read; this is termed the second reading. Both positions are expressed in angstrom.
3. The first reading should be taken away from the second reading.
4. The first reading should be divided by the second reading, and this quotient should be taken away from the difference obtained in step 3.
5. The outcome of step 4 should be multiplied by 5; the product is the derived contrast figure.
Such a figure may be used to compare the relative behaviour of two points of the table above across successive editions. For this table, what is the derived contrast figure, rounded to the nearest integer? -12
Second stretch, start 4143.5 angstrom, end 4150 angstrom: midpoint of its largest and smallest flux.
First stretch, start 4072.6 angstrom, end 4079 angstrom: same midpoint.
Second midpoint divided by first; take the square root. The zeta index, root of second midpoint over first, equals 0.970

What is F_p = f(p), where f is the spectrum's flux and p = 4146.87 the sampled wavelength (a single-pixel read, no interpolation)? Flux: 11.05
